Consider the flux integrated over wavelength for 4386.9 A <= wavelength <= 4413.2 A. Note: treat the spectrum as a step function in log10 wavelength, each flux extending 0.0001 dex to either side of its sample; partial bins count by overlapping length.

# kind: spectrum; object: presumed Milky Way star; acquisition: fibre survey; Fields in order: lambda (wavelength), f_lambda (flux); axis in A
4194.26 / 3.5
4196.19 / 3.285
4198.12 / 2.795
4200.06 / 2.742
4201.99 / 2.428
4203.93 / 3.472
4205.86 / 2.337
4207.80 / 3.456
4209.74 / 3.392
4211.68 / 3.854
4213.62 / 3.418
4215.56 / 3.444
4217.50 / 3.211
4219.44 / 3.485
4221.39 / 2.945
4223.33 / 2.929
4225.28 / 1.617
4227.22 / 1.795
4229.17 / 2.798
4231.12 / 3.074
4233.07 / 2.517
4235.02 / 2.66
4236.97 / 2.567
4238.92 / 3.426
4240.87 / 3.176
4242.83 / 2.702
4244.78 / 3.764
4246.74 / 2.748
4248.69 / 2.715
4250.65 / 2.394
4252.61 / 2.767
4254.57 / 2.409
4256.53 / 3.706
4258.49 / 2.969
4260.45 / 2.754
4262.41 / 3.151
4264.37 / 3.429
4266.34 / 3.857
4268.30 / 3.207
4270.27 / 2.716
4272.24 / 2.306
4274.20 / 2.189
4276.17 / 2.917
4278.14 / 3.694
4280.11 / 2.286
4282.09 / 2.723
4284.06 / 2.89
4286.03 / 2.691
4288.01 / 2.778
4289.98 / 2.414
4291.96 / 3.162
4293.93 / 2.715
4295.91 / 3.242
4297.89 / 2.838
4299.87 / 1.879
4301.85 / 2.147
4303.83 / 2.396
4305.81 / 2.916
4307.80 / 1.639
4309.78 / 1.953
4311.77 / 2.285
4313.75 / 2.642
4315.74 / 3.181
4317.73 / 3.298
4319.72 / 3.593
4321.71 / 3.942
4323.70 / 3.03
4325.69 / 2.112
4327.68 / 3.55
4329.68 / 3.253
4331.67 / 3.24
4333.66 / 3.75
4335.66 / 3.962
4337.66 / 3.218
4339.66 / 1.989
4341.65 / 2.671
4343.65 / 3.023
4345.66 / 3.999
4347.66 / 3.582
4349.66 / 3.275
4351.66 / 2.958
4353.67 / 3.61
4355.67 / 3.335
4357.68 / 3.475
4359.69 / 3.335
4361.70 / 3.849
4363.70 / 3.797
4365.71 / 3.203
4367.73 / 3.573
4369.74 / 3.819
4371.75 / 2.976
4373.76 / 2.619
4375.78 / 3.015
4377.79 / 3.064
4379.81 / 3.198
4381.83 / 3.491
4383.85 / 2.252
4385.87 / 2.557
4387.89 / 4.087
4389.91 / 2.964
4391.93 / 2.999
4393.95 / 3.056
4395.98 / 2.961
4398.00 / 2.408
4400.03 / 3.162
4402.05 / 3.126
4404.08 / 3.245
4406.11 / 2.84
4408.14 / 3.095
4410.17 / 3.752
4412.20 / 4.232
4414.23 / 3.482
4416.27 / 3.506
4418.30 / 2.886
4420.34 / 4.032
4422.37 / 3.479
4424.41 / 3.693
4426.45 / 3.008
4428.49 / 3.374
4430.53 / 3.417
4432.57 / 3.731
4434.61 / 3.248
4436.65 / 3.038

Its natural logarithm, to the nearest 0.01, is 4.44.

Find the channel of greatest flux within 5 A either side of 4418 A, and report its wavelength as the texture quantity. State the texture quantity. 4420.34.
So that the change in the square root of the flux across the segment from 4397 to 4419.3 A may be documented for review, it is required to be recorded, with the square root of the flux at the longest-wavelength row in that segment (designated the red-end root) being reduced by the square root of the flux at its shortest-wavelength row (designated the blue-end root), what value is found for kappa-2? 0.15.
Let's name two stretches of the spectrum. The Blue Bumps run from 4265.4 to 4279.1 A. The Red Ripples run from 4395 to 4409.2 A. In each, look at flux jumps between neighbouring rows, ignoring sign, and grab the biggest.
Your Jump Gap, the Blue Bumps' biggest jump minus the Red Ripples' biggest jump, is 0.0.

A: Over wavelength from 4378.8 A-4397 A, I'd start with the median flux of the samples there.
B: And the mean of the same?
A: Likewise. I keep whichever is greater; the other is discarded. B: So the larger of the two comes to 3.1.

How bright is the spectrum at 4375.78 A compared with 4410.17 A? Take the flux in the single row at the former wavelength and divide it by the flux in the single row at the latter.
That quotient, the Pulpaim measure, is 0.8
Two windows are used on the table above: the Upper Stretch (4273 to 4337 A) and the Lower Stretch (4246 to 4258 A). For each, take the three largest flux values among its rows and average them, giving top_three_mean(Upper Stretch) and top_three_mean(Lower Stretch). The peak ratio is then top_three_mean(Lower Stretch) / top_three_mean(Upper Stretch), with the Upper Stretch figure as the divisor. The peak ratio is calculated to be 0.79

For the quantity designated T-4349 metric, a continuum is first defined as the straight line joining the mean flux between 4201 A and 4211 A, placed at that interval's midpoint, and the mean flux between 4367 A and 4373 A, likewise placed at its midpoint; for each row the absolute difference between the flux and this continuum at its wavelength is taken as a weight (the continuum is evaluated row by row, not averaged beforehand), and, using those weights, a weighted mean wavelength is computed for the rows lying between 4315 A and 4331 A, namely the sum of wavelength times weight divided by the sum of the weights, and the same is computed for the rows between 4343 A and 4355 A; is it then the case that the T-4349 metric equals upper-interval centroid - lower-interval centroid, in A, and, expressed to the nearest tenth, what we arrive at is 24.1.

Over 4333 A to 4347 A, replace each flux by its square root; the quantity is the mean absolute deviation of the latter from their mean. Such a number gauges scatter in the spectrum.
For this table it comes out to 0.16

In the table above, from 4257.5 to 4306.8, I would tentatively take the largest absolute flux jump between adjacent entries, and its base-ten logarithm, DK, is 0.15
